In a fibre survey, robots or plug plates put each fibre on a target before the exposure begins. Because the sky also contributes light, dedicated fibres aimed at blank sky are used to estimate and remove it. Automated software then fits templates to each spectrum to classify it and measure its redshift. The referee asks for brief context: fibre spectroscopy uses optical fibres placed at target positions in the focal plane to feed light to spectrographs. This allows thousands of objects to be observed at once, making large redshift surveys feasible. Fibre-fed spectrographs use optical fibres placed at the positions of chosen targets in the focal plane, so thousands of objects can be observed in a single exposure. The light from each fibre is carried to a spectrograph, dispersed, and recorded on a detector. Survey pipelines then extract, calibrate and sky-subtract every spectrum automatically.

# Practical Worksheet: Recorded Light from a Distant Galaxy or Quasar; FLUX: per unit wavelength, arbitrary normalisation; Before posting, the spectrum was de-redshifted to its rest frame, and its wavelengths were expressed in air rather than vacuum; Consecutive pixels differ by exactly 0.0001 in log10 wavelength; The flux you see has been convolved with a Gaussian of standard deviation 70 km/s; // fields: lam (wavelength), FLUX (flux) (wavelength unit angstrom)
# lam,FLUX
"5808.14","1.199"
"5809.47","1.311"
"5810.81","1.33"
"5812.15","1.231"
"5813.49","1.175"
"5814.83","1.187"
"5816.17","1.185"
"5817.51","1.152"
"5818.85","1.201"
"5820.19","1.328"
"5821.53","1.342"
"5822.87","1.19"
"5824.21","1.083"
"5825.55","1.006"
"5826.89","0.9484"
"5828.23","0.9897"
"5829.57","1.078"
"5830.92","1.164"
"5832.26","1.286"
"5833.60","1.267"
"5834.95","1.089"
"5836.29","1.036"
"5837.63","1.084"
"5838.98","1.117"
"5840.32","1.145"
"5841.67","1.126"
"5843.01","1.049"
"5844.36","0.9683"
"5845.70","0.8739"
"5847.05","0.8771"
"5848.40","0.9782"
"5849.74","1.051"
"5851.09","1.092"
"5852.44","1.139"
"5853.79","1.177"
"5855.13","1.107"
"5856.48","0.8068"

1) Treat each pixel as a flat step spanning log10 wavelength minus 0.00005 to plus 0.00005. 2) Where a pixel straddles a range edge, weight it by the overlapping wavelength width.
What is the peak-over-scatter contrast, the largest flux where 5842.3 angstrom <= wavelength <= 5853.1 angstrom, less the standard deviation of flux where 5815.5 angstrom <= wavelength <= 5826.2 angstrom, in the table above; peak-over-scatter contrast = 1.03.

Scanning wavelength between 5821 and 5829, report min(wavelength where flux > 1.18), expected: 5821.53 angstrom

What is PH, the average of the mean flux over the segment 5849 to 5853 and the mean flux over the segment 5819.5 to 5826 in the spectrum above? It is 1.14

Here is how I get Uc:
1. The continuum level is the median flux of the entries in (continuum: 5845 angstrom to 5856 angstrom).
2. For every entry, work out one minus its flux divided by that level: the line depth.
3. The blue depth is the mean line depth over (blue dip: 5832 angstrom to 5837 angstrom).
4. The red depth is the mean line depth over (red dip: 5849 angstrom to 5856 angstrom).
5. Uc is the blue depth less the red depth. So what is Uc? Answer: -0.05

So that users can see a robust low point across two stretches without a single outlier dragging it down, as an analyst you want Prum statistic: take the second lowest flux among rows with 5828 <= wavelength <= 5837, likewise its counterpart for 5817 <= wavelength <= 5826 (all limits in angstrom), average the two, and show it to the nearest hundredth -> 1.06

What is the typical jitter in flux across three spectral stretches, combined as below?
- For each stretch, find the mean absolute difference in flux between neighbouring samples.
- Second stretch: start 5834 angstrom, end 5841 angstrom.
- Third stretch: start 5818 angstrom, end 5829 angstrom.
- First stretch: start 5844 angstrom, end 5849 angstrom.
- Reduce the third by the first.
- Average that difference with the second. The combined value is 0.028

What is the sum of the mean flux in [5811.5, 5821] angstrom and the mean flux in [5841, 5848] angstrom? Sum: 2.19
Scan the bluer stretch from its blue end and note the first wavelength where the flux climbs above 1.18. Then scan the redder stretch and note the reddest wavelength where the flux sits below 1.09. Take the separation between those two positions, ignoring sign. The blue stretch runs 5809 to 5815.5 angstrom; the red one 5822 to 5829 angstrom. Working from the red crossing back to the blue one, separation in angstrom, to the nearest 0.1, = 18.8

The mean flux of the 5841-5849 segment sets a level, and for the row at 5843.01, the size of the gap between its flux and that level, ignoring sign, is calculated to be 0.070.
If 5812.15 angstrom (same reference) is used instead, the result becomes 0.252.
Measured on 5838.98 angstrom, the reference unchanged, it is 0.138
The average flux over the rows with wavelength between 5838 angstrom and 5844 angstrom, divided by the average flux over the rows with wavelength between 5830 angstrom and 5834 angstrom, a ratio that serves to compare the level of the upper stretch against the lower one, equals 0.90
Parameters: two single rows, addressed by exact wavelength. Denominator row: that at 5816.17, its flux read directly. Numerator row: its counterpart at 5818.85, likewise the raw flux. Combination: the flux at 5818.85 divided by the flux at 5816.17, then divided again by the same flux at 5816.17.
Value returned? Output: 0.86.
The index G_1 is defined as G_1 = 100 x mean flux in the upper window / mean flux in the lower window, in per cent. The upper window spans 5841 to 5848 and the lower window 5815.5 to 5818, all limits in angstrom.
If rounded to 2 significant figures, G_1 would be 84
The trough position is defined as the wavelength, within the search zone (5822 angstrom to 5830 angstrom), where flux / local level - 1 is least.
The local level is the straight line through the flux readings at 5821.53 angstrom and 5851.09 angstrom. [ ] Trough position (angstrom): 5826.89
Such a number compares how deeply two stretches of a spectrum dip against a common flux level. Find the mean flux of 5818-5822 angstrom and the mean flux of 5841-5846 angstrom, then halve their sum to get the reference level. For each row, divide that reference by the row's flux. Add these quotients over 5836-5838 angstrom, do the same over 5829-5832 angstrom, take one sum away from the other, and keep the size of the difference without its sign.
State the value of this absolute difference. 0.12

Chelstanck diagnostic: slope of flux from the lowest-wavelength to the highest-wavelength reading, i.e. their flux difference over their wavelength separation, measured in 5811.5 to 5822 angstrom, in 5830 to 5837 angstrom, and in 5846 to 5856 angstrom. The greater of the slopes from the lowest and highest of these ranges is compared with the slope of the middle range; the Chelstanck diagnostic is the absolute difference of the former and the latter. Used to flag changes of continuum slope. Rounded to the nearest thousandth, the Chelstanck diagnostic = 0.052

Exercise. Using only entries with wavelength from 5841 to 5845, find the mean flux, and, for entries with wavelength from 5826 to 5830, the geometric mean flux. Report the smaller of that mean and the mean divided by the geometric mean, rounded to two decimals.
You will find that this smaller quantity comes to 1.04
